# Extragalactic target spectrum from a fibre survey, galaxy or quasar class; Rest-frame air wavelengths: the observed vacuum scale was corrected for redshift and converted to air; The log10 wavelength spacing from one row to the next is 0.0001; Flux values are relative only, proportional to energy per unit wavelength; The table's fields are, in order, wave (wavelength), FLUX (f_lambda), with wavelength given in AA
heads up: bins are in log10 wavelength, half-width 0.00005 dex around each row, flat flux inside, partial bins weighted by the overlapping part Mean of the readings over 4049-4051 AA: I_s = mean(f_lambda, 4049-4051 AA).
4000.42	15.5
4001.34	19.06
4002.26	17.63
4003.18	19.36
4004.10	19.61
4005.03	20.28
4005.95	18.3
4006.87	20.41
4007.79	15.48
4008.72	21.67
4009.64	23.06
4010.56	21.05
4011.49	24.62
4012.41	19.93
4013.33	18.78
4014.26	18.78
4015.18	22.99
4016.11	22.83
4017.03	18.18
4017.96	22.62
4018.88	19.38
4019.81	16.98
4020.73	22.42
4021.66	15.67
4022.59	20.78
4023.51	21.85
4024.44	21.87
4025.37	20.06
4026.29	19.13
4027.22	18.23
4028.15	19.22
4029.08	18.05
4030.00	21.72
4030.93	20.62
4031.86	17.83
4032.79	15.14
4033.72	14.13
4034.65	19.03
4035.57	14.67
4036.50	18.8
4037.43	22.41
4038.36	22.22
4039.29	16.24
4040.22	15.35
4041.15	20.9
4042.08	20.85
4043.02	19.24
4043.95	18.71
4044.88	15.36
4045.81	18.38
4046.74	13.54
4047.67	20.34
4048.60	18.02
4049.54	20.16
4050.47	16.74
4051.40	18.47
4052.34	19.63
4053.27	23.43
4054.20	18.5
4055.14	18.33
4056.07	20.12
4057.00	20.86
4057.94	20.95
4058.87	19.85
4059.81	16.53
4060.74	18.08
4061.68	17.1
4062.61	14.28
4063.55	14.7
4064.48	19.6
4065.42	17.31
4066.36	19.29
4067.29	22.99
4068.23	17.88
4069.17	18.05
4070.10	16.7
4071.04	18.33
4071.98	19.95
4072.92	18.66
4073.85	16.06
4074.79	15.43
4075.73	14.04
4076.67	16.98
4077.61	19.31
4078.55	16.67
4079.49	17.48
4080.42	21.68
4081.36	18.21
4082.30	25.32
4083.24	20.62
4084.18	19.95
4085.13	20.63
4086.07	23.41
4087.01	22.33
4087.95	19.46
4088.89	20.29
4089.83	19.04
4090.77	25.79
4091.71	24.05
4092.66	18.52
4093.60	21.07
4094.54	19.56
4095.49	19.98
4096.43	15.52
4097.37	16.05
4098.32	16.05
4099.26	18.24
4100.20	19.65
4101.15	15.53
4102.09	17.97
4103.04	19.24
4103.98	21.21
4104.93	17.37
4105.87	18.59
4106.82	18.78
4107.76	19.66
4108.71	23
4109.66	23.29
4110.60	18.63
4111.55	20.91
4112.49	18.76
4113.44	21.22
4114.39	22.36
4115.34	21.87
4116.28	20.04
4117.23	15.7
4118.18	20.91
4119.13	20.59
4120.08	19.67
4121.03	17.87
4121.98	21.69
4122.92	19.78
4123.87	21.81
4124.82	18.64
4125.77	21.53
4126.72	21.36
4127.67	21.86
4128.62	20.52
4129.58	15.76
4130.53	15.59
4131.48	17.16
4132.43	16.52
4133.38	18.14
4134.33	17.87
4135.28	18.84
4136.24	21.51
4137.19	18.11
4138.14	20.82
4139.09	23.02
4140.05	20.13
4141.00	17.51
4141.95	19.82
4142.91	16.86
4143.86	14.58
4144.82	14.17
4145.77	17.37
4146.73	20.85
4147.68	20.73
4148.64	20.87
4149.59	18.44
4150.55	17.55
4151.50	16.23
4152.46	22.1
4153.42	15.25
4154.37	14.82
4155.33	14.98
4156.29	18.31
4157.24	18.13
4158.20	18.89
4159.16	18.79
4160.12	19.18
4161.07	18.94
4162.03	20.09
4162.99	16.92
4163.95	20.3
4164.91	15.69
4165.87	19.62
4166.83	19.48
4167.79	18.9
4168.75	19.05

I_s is 18.4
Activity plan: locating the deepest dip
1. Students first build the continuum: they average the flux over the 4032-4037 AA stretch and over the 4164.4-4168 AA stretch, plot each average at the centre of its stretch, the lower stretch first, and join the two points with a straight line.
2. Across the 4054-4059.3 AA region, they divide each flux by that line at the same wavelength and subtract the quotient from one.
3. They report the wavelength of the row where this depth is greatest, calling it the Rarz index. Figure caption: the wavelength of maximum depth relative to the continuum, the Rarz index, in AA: 4055.14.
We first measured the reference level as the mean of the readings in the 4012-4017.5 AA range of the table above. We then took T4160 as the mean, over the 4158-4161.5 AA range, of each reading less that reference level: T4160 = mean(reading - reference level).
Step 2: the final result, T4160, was -1.3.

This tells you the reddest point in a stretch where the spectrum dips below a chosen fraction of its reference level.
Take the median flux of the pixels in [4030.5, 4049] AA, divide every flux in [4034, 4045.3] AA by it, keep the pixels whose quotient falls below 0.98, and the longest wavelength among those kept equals 4044.88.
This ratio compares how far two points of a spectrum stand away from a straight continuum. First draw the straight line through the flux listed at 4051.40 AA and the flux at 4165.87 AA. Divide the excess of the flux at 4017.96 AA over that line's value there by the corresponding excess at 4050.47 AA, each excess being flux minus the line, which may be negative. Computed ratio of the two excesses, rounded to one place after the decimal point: -2.6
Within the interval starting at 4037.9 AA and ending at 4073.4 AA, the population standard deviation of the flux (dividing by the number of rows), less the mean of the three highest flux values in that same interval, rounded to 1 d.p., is -20.6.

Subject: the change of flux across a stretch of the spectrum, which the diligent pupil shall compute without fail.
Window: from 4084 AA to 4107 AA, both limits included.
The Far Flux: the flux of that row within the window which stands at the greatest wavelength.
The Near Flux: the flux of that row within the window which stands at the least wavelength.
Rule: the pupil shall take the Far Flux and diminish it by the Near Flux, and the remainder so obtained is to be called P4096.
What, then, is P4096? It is -1.2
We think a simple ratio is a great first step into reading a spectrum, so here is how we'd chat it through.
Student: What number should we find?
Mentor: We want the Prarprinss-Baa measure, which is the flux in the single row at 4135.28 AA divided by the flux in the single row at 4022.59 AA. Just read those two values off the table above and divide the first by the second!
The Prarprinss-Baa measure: 0.91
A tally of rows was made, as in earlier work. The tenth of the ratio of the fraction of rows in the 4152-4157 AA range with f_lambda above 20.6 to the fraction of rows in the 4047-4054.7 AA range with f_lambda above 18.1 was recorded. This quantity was 0.027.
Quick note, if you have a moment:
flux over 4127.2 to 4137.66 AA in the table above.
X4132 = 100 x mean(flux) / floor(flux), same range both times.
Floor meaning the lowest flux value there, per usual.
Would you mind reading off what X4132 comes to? 118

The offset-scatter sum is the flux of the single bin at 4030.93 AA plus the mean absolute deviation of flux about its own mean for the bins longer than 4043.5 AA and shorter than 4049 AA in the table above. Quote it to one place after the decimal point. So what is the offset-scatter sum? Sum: 22.6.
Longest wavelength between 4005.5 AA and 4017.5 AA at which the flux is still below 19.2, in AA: 4017.03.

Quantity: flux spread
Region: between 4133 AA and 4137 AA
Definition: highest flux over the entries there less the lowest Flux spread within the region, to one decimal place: 3.6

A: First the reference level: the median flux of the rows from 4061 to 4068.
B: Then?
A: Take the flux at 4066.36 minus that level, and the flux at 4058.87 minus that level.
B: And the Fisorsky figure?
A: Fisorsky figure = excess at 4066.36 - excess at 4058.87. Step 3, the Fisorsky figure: -1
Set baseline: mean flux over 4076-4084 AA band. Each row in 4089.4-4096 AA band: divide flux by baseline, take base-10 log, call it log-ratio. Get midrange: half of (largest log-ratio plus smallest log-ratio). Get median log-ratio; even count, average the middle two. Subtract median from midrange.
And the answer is 0.039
